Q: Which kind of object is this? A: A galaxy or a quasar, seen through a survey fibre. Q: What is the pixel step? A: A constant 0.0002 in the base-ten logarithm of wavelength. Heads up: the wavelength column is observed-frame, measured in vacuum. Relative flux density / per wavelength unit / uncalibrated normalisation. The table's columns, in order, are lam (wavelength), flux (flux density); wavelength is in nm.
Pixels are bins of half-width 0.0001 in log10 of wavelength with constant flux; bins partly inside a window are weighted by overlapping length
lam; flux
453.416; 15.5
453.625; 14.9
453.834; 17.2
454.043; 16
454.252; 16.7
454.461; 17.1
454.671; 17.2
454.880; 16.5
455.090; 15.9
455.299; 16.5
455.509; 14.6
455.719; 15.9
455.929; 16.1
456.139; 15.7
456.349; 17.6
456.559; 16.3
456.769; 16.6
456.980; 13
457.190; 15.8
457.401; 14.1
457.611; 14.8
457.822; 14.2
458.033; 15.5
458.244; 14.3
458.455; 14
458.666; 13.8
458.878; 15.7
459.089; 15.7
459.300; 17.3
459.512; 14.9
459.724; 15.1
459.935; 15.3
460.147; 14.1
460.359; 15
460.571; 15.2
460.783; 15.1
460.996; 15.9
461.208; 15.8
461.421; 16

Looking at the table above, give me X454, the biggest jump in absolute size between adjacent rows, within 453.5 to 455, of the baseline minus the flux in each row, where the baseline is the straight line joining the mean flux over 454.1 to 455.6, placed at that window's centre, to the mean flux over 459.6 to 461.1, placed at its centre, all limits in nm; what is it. 2.3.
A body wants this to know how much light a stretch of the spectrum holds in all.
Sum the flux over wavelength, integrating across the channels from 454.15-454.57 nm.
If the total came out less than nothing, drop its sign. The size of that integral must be 7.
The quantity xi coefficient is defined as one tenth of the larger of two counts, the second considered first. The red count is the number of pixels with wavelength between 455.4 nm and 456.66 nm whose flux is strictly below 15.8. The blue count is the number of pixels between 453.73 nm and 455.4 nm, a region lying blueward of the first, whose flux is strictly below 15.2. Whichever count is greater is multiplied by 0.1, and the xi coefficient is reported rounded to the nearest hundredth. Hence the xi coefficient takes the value 0.20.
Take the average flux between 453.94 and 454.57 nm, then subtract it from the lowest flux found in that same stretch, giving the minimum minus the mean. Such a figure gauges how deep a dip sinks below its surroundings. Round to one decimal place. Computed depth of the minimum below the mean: -0.6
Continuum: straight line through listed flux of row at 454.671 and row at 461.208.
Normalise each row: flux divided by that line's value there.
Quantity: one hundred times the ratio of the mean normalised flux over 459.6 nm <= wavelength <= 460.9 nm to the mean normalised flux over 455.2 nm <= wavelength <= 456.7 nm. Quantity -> 98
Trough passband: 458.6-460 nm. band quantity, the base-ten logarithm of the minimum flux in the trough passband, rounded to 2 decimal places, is 1.14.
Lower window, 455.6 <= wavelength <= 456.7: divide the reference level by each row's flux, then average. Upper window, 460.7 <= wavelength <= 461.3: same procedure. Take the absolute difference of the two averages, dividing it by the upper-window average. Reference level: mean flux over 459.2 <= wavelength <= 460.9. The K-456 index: 0.04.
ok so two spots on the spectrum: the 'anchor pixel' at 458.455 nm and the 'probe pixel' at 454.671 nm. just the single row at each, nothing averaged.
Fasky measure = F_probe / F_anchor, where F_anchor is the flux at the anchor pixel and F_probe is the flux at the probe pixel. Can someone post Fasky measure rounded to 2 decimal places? 1.23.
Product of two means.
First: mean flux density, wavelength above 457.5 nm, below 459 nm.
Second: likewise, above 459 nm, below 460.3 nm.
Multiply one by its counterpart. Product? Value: 225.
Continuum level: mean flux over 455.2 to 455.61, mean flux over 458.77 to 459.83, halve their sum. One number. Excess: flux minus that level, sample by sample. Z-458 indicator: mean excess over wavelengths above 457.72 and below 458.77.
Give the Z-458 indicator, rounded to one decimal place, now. -1.3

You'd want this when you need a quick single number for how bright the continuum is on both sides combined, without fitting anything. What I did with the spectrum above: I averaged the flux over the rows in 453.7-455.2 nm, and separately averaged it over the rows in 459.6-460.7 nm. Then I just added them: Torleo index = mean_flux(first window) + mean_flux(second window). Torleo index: 31.6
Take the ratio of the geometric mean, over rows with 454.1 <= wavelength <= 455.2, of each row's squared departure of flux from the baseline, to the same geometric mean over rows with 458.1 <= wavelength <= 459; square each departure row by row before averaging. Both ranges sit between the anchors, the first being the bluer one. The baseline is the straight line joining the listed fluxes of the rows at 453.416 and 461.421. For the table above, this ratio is 1.0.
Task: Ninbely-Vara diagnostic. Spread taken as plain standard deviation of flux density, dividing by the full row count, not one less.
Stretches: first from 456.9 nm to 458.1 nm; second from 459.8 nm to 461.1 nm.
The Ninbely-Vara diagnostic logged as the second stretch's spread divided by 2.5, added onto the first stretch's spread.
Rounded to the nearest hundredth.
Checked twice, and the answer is 1.15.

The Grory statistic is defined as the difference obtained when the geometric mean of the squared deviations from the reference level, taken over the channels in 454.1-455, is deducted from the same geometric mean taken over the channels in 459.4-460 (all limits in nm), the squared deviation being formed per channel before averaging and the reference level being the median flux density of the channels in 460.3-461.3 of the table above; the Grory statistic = -2.7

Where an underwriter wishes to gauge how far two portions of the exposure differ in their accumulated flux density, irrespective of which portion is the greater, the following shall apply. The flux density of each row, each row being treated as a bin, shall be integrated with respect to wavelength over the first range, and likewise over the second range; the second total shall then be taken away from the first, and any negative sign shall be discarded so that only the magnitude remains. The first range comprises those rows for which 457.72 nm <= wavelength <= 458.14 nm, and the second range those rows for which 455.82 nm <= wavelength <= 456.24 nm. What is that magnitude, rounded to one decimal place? 0.4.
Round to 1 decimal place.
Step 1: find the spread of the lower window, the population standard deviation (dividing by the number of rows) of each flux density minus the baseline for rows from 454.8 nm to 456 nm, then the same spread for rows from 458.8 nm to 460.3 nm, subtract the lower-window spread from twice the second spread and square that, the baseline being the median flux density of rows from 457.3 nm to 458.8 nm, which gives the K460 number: 1.4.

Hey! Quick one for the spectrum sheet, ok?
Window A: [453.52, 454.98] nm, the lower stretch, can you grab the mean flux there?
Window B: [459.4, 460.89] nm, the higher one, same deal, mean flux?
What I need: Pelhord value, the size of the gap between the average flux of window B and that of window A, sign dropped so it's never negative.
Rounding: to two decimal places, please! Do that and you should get 1.56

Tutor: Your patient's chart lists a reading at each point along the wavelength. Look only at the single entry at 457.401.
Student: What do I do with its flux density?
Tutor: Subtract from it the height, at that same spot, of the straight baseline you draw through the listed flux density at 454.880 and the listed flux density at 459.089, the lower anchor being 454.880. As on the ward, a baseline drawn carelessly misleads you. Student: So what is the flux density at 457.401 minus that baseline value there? -1.9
